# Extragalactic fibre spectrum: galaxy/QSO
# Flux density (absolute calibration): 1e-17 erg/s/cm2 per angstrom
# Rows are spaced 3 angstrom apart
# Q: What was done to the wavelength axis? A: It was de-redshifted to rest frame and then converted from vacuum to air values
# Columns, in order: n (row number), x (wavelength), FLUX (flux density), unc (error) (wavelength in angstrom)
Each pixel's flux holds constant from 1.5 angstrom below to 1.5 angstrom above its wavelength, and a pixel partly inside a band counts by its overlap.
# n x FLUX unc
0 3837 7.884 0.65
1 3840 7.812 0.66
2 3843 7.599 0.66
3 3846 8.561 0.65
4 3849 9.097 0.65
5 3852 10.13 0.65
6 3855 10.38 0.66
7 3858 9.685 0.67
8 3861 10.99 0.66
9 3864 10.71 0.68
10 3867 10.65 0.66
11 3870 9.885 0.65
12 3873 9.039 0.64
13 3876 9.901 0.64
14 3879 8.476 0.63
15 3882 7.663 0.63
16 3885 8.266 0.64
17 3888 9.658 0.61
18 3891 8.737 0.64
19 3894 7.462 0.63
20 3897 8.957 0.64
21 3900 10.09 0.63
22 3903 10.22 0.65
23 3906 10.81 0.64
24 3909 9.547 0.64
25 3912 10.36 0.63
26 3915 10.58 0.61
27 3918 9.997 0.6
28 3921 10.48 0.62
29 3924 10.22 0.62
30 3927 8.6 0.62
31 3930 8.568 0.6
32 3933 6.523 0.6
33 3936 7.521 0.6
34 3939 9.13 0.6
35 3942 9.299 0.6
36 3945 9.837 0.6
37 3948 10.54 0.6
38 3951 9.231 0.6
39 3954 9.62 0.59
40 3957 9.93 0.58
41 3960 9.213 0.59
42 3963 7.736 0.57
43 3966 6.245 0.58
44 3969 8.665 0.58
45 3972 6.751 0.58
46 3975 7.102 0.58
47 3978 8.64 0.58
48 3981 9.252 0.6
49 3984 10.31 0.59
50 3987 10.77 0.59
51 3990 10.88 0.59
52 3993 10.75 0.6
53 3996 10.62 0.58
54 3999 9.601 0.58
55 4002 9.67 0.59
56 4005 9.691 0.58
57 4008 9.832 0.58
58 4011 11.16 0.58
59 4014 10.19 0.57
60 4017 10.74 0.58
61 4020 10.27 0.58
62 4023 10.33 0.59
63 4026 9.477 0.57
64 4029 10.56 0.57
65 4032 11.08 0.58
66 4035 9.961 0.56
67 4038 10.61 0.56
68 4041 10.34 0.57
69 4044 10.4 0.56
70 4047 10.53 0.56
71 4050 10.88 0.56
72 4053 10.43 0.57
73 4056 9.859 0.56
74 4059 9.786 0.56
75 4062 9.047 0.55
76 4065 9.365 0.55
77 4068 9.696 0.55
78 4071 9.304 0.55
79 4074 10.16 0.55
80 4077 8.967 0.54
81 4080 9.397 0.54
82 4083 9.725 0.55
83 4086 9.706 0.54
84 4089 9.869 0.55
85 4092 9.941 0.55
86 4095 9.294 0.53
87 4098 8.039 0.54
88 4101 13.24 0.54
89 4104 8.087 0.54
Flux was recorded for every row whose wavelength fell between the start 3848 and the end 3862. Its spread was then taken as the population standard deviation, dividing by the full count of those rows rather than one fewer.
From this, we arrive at 0.64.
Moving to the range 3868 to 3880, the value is 0.60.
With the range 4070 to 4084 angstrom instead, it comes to 0.40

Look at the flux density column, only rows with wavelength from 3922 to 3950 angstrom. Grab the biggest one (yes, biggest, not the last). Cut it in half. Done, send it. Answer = 5.27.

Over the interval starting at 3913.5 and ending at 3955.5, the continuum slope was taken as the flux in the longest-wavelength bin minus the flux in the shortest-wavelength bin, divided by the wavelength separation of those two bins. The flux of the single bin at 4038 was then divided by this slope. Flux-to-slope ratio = -431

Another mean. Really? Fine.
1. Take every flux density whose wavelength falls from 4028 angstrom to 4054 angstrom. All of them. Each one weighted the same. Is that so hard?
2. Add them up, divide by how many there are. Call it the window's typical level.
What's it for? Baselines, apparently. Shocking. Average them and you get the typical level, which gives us 10.5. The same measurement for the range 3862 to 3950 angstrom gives 9.4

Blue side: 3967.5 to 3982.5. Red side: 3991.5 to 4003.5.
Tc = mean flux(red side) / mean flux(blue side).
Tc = 1.26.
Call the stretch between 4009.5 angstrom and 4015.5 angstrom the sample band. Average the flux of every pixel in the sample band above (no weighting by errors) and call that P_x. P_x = 10.7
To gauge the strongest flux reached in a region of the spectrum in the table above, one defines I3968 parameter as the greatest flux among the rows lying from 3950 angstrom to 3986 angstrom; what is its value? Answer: 10.31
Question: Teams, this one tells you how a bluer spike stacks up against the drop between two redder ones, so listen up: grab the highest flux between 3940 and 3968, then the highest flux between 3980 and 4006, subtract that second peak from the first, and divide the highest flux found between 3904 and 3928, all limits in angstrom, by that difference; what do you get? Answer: -32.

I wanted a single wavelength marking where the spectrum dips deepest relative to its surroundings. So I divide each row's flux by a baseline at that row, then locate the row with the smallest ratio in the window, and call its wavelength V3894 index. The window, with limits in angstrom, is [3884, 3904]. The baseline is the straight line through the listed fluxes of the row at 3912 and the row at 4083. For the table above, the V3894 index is 3894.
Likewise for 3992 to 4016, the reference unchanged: 3999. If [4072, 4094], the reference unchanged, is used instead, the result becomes 4077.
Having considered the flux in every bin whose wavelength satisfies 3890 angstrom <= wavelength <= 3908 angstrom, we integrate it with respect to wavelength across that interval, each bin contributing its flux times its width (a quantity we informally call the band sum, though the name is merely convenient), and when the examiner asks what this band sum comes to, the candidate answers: 169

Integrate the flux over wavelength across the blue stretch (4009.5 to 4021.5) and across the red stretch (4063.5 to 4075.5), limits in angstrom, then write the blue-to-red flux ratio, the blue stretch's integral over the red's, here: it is 1.10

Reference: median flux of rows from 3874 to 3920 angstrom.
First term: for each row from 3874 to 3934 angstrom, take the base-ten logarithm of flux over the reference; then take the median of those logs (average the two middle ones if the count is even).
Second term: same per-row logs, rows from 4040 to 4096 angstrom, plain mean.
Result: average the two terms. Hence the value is 0.0022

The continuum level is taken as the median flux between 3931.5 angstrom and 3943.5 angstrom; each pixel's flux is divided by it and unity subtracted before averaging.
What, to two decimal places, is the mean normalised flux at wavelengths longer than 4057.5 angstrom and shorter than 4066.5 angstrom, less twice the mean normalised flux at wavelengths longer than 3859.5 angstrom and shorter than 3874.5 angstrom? -0.33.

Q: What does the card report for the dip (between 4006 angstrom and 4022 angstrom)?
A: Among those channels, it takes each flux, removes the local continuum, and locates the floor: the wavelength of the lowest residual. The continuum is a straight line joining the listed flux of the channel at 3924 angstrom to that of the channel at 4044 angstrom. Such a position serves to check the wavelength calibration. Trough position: 4008 angstrom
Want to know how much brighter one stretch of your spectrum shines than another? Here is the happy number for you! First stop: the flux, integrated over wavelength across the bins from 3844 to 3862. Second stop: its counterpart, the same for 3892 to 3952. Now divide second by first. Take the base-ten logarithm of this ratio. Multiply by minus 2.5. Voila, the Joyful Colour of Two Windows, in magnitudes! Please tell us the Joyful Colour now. -1.3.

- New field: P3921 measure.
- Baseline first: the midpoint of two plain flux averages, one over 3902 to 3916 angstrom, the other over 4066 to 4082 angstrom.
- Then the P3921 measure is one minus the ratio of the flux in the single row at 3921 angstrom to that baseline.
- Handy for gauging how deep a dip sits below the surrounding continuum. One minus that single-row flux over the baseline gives -0.06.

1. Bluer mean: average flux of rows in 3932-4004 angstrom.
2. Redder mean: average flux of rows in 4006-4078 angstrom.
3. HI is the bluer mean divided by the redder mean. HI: 0.90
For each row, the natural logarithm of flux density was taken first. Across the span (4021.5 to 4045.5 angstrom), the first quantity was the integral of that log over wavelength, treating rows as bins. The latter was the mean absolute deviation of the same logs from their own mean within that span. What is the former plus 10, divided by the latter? 2130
